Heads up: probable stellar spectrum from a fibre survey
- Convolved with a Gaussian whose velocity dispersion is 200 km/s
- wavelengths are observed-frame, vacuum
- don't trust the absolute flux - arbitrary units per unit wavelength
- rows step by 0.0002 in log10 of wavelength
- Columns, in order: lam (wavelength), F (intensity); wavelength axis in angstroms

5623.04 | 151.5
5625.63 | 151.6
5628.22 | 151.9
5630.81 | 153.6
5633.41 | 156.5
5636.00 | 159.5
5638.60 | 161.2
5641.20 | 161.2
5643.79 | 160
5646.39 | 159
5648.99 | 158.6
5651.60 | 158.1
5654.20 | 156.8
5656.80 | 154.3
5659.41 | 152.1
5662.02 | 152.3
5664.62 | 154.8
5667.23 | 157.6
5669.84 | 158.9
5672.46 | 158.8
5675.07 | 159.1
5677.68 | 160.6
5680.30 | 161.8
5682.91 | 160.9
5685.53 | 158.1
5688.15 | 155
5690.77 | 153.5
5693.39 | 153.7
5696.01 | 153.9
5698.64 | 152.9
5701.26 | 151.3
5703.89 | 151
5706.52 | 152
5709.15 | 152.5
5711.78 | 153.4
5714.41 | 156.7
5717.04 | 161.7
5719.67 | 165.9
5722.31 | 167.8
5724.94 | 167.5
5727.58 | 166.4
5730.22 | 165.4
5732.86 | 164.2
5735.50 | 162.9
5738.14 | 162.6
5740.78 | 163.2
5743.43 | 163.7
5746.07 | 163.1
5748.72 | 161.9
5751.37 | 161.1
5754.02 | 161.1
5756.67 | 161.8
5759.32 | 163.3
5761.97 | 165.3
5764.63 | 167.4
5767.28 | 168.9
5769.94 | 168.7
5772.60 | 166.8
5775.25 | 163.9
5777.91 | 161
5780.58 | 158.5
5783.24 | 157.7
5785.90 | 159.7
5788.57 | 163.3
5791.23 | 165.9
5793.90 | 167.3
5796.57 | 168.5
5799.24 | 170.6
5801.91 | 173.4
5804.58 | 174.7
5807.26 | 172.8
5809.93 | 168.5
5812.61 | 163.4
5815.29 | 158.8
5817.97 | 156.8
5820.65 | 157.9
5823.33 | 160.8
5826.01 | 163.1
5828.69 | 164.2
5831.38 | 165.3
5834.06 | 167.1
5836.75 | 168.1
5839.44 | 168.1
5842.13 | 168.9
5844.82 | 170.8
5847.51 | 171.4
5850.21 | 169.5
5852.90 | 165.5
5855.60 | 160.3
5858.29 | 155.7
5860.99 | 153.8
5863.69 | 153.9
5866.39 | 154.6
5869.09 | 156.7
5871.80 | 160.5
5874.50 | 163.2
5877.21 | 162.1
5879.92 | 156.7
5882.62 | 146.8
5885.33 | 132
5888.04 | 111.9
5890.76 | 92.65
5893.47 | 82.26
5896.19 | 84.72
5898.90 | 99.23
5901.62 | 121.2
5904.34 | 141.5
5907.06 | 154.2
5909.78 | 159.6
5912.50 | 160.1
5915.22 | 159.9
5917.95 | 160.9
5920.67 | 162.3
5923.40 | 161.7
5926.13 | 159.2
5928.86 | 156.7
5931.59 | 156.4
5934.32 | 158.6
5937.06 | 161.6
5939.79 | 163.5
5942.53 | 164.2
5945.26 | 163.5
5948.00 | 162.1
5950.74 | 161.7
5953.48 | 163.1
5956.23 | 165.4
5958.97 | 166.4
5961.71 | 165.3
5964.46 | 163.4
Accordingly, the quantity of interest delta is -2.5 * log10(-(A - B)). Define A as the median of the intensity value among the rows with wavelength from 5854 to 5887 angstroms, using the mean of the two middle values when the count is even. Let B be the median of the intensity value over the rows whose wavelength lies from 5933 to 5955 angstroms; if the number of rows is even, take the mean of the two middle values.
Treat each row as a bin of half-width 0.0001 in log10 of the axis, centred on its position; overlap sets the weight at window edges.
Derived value -2.0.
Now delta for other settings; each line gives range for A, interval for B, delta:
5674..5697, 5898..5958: -1.0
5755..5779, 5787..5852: -1.0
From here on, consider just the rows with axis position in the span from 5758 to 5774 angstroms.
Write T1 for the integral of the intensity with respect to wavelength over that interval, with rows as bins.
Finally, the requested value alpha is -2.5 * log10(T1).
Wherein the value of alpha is -8.57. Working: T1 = 2668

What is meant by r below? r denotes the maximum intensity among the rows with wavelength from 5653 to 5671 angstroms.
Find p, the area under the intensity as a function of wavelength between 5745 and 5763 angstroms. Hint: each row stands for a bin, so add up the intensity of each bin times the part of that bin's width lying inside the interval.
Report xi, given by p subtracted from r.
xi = -2765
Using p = 2924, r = 158.9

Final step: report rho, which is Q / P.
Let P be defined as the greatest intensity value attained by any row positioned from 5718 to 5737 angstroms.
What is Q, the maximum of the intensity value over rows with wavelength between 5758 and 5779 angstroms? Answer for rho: 1.01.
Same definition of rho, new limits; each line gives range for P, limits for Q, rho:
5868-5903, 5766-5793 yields 1.03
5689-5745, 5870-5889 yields 0.97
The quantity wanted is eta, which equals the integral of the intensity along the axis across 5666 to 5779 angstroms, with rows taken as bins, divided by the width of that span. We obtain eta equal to 161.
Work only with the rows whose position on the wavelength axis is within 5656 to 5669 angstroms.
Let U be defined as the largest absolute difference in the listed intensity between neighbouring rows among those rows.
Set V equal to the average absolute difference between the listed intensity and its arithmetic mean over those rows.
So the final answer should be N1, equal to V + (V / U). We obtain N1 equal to 2.19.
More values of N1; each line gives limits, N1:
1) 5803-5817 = 6.26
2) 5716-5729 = 2.06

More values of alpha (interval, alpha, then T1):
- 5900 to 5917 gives -8.51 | 2531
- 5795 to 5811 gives -8.60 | 2743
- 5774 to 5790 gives -8.53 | 2571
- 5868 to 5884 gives -8.50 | 2522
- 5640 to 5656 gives -8.51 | 2542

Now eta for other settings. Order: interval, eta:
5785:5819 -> 167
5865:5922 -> 139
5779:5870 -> 164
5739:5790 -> 163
